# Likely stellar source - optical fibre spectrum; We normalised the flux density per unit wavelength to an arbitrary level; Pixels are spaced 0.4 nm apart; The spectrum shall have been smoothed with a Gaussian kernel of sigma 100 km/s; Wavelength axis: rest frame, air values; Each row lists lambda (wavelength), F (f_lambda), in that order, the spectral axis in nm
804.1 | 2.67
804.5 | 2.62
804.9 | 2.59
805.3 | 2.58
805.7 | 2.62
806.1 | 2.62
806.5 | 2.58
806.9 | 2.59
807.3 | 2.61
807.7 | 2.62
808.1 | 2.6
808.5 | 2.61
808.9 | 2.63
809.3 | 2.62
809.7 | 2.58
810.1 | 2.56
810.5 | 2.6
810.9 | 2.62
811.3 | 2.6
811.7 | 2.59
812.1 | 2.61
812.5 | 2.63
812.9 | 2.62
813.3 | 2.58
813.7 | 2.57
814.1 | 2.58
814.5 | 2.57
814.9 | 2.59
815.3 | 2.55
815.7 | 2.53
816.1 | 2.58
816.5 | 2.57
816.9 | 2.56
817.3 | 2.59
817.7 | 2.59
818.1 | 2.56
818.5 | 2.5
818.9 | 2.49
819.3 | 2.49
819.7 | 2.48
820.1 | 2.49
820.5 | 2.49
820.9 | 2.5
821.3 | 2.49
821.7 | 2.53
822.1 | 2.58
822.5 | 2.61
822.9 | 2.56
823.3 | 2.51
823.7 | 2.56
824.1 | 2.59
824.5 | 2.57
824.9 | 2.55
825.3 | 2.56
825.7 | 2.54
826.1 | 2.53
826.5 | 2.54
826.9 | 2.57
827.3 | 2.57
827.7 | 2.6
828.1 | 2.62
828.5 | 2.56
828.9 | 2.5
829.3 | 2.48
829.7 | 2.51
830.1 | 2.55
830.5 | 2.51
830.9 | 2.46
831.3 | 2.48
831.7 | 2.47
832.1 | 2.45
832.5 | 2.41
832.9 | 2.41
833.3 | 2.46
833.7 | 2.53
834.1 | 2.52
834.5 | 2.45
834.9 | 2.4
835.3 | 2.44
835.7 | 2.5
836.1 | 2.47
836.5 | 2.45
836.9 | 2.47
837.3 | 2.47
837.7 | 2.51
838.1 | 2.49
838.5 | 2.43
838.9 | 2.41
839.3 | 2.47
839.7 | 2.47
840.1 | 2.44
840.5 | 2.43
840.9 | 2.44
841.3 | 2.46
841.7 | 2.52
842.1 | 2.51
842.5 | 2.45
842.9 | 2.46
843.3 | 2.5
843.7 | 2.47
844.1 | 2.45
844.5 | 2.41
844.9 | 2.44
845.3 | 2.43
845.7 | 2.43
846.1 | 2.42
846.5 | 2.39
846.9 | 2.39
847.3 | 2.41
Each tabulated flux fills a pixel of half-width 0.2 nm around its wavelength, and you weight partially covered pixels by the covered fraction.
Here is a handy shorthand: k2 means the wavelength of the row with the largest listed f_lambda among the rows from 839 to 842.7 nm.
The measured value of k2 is 841.7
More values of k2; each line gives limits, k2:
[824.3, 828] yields 827.7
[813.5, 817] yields 814.9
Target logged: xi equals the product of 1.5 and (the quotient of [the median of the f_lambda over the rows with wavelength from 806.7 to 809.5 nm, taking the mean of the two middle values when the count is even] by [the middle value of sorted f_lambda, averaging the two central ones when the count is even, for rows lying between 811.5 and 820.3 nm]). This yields 1.52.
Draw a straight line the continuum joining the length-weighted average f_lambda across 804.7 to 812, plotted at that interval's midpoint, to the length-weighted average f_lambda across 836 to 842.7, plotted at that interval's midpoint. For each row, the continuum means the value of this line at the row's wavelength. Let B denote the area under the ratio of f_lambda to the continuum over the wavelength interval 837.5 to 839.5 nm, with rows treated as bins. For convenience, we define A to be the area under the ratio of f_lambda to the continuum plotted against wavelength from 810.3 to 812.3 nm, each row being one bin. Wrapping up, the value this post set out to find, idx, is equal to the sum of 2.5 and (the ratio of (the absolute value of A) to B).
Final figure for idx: 3.508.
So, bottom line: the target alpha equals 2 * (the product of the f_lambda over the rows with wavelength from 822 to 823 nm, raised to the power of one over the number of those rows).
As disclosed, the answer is 5.17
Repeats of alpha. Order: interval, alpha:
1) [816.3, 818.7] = 5.12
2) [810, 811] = 5.19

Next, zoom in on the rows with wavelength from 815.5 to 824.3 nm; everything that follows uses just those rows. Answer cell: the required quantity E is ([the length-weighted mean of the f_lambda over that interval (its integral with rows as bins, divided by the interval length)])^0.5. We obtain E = 1.59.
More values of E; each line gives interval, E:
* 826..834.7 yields 1.58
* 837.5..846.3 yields 1.57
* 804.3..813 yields 1.61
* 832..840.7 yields 1.57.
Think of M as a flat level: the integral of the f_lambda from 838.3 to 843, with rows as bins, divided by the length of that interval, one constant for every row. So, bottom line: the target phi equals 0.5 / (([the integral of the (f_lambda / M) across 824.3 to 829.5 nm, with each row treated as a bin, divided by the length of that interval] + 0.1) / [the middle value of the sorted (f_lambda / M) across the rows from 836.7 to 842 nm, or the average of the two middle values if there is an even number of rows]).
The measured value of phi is 0.441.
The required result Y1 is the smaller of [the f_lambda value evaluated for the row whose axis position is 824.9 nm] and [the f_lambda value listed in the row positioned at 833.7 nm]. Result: 2.53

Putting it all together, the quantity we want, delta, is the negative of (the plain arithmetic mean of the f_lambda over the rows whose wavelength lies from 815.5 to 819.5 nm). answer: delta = -2.55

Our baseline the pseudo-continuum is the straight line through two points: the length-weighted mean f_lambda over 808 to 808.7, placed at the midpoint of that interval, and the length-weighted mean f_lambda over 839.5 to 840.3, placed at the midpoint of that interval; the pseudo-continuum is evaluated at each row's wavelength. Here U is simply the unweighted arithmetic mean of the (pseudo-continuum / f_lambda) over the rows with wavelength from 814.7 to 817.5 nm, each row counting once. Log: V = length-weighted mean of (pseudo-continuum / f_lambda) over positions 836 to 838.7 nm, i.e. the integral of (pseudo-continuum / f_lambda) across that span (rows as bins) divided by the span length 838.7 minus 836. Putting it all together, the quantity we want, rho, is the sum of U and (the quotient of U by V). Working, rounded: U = 1.001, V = 1.00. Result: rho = 2.00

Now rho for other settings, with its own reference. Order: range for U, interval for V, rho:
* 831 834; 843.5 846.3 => 2.03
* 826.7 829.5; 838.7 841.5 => 1.96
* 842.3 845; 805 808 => 1.98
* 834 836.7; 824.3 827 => 2.02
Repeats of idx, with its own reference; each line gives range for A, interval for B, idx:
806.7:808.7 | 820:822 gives 3.517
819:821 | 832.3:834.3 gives 3.486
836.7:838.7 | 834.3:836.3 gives 3.513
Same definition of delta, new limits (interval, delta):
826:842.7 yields -2.49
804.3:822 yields -2.57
